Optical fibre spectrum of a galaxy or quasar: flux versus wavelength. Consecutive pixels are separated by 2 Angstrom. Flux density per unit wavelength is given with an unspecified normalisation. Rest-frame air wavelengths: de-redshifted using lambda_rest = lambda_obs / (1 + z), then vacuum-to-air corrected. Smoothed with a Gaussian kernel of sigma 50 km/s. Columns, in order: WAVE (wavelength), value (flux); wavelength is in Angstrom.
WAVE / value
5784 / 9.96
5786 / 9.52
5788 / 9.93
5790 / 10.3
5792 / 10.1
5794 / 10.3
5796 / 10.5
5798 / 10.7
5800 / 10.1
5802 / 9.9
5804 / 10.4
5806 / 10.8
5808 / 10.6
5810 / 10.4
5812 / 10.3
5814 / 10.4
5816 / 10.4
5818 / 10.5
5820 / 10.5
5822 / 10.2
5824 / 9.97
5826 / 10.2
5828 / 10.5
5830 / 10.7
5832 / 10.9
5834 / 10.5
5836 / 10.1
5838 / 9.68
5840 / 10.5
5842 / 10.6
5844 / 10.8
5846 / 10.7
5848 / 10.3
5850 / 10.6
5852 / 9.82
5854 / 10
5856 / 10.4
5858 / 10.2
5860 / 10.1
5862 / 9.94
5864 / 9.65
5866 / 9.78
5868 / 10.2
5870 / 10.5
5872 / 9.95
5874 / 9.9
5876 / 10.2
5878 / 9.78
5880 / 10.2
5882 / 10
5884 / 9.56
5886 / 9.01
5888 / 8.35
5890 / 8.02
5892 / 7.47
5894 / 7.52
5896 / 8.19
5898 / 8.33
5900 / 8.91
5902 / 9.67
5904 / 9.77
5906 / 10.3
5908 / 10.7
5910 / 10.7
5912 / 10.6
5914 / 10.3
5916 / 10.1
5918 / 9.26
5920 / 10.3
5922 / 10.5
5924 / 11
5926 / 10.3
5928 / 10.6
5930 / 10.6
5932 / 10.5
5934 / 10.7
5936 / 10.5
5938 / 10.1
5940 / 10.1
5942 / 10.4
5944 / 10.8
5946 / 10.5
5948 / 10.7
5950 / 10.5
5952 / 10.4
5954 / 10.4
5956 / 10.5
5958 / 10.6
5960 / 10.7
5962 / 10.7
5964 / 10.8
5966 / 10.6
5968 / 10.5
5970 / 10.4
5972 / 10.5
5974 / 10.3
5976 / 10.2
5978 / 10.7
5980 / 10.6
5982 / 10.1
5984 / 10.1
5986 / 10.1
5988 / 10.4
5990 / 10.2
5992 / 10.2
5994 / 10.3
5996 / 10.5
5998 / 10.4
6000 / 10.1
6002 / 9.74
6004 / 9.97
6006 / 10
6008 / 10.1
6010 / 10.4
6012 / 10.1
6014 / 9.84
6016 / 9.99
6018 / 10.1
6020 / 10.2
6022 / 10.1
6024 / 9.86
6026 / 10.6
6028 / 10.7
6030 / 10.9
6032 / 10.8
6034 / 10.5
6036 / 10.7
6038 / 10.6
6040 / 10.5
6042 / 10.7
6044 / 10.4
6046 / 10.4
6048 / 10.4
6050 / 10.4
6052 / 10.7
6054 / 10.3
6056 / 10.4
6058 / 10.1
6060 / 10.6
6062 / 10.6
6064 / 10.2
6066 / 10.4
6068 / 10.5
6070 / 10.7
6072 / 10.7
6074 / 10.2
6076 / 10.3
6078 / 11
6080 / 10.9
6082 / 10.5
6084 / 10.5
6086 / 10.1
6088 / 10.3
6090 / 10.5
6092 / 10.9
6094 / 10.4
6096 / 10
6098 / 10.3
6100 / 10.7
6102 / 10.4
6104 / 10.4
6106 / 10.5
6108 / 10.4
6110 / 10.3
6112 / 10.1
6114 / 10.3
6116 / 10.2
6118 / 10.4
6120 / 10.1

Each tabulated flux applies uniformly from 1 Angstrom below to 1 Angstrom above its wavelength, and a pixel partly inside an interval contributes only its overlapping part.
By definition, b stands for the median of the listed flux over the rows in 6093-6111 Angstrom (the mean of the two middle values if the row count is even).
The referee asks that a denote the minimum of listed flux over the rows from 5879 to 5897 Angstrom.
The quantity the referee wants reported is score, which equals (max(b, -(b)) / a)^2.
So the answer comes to 1.94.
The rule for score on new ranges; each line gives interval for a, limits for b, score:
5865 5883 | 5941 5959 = 1.15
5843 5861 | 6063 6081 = 1.14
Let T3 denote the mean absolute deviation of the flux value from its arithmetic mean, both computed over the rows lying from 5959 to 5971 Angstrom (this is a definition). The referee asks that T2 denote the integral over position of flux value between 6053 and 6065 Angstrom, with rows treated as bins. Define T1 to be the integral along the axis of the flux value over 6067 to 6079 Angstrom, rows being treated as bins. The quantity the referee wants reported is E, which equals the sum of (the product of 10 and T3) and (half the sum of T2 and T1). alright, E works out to 127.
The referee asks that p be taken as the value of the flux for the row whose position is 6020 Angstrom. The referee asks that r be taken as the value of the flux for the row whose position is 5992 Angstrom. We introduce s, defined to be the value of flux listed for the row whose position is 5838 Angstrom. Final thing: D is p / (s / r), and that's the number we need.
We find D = 10.7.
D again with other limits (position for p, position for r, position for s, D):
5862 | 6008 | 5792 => 9.9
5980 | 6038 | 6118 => 10.8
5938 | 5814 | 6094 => 10.1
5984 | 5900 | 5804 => 8.7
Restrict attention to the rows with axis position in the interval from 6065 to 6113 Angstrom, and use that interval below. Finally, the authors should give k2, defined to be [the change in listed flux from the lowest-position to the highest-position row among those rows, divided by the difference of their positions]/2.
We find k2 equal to -0.0033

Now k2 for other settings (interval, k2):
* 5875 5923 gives 0.0033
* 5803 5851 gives 0.0022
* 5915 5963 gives 0.0065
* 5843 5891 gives -0.0302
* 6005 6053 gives 0.0076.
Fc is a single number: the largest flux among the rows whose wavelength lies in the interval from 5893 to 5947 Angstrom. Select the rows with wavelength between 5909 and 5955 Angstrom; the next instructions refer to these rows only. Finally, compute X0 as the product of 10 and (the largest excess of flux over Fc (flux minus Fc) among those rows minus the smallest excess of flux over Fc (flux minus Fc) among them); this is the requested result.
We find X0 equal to 17.4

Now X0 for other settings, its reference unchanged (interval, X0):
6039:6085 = 9.0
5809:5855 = 12.2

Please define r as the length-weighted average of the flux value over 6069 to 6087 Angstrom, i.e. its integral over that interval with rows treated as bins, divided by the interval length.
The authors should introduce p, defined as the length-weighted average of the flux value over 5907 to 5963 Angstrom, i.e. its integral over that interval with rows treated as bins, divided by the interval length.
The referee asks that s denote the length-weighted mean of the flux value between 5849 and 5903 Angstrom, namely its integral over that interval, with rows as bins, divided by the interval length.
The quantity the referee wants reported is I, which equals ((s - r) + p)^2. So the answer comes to 89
